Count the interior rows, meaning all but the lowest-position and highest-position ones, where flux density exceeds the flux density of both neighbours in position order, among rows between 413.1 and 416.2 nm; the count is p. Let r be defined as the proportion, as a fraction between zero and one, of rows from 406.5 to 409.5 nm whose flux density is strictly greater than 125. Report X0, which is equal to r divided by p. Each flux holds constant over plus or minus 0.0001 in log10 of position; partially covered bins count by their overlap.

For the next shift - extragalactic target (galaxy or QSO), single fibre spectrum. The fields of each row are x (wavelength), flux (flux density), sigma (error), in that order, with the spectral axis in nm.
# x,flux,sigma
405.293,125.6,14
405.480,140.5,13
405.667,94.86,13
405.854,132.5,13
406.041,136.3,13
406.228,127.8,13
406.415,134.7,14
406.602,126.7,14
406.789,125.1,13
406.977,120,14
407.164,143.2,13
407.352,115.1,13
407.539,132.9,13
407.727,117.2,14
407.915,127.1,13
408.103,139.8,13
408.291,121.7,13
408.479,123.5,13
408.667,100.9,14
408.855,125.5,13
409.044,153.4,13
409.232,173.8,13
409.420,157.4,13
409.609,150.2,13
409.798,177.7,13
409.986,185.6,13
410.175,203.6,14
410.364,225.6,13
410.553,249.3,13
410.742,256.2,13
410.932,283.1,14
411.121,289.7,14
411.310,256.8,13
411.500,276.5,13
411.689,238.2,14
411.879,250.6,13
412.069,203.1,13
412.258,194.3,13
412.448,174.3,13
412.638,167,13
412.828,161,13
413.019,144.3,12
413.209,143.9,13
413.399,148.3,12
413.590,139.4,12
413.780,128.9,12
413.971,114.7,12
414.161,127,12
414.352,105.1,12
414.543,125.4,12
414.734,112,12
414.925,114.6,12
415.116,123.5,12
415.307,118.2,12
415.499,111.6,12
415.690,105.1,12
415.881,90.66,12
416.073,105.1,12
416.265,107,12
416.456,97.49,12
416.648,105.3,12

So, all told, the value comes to 0.156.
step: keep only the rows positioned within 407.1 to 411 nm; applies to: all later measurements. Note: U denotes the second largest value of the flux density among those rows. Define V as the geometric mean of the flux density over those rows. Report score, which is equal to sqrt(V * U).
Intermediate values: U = 256.2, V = 158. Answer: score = 201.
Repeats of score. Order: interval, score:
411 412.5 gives 253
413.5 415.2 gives 125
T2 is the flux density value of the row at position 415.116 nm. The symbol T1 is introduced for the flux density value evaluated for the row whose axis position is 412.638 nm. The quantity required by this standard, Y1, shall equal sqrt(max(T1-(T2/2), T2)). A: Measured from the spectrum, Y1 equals 11.1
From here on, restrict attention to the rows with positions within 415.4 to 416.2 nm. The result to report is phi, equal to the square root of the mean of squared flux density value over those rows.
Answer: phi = 103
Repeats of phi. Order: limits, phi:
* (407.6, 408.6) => 126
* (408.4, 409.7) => 143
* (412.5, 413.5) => 153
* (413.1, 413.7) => 144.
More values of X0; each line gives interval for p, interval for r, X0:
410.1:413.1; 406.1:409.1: 0.208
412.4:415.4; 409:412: 0.250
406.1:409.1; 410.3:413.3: 0.200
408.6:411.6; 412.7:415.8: 0.250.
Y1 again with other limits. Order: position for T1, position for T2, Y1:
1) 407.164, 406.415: 11.6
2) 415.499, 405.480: 11.9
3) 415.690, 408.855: 11.2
